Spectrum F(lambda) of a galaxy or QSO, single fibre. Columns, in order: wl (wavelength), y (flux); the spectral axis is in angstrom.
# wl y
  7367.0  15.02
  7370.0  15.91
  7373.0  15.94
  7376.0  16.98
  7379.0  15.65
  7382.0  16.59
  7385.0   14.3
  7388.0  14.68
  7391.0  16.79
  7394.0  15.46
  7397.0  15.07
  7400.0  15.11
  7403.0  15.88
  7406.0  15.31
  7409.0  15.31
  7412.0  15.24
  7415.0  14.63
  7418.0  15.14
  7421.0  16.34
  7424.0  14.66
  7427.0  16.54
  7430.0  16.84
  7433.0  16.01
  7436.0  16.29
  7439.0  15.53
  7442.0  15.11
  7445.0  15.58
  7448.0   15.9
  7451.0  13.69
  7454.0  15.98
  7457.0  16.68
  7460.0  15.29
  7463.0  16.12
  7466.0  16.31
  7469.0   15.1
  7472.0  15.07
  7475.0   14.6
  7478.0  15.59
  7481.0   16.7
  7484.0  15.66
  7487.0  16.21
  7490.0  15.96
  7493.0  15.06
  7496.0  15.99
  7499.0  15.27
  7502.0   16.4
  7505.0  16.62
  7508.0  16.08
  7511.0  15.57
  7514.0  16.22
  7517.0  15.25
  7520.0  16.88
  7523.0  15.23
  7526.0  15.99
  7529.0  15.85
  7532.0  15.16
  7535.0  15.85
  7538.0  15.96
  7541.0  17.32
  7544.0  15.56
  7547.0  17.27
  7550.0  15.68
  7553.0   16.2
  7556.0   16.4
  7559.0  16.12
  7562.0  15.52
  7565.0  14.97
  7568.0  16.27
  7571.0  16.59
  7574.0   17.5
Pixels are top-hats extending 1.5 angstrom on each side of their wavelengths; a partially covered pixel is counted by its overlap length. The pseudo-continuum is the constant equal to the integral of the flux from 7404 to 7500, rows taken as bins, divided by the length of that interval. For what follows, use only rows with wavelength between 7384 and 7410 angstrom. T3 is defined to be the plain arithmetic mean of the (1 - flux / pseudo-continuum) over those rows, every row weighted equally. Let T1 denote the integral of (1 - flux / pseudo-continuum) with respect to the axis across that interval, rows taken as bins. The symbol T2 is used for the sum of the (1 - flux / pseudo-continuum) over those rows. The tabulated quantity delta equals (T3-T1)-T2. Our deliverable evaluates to -0.6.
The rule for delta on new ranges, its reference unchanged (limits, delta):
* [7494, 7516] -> 0.7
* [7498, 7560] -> 2.2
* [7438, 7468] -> 0.0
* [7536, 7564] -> 1.3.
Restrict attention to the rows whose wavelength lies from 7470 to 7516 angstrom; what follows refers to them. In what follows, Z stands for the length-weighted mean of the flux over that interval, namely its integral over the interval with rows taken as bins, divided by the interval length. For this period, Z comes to 15.8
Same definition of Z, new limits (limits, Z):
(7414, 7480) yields 15.6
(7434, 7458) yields 15.6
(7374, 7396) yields 15.8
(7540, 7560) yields 16.3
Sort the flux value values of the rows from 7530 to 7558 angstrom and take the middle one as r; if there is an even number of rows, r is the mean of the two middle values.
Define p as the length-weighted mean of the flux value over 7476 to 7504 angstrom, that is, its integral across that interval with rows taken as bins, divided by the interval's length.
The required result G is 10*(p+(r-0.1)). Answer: 317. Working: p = 15.9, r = 16.0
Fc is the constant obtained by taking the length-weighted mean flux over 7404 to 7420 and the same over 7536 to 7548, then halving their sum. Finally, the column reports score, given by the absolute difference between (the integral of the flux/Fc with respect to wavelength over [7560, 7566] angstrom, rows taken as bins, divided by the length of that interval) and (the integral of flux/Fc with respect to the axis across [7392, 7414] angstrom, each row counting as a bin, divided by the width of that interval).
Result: 0.00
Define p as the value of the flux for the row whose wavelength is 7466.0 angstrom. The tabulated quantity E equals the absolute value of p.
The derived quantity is 16.3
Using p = 16.31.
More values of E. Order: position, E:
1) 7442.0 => 15.1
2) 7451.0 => 13.7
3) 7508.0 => 16.1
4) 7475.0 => 14.6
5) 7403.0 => 15.9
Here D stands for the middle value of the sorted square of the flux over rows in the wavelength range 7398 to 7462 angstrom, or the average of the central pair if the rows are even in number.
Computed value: 241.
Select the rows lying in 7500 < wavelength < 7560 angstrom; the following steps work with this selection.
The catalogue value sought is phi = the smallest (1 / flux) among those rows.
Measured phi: 0.0577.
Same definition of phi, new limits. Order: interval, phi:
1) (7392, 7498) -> 0.0594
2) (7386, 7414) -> 0.0596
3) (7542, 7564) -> 0.0579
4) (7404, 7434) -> 0.0594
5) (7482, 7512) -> 0.0602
